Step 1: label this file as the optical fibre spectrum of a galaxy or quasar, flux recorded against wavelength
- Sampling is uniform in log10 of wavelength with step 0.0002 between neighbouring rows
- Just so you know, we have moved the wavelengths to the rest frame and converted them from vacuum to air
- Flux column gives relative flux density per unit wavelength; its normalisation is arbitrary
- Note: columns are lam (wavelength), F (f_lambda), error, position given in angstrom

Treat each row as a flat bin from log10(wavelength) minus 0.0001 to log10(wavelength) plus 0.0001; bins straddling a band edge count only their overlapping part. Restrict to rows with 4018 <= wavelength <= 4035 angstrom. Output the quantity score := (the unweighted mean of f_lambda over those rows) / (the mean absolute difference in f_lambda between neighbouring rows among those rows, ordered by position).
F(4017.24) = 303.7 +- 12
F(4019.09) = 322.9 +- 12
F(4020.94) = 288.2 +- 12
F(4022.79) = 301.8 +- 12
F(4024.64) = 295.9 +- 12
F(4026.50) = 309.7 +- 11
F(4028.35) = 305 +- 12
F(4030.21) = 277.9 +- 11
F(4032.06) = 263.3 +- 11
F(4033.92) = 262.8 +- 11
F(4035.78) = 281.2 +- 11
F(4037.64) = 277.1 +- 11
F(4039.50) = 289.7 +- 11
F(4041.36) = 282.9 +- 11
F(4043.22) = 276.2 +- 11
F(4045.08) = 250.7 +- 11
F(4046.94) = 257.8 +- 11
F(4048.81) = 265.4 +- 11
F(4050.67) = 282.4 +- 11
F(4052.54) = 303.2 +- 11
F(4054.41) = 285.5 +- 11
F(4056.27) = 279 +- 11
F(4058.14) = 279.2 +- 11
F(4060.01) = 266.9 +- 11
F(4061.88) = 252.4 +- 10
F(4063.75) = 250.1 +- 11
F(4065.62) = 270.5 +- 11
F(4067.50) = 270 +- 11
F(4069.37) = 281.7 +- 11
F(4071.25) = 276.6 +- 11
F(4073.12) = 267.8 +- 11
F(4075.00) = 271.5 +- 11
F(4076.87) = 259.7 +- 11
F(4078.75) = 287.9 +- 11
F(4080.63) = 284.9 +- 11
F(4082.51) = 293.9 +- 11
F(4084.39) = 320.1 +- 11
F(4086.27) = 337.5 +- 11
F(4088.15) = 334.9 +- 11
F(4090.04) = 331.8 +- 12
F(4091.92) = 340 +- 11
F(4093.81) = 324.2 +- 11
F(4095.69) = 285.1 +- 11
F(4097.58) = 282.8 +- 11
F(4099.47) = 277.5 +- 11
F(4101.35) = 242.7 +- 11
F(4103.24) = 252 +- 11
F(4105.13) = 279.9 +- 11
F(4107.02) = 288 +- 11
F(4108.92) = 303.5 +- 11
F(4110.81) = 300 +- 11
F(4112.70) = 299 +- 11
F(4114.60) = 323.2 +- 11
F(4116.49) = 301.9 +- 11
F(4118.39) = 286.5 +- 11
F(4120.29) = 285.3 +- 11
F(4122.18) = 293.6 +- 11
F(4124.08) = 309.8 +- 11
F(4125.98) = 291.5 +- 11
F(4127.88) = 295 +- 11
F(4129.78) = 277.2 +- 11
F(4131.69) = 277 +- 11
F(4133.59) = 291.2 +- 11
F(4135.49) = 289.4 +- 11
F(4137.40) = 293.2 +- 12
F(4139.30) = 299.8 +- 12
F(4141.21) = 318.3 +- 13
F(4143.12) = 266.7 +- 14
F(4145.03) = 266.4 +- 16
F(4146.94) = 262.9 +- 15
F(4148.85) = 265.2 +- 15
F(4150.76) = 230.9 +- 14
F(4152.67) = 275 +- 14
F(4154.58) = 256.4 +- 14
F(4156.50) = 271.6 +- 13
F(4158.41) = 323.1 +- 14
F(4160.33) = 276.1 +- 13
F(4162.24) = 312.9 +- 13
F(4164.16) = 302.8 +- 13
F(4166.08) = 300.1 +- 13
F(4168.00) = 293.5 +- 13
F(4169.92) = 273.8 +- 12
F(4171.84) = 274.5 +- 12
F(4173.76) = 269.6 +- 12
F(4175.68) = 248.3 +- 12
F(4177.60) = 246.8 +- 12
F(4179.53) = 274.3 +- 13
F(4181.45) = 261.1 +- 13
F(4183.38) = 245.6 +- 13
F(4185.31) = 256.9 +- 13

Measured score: 20.3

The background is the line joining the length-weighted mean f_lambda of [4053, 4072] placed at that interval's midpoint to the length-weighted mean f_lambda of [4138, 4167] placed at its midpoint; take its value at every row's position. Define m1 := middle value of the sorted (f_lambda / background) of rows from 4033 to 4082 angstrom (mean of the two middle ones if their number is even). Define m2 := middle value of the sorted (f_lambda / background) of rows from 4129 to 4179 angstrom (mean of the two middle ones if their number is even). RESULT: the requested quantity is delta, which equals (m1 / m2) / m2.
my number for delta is 1.07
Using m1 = 1.02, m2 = 0.98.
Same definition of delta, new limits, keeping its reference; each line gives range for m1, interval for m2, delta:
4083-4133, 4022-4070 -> 1.00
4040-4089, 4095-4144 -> 0.95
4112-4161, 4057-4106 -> 0.99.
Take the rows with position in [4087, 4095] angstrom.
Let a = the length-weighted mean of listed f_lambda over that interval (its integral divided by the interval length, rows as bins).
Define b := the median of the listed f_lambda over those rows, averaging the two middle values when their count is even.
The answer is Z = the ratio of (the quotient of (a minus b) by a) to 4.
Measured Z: -0.002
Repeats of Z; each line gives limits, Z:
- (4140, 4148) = 0.011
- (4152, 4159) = 0.006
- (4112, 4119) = 0.002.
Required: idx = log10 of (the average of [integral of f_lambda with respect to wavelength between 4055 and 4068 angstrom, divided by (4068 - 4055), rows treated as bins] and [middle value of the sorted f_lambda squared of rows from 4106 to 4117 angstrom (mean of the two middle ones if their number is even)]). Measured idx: 4.66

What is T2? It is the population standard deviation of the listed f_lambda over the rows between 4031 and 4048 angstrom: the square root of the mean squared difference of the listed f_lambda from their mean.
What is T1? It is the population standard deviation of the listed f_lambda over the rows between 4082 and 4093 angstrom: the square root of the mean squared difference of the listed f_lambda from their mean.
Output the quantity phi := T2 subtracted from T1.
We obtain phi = 3.5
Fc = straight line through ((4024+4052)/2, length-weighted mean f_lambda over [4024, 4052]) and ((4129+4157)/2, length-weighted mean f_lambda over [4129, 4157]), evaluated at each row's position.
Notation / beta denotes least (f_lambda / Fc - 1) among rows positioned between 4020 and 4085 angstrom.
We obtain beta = -0.10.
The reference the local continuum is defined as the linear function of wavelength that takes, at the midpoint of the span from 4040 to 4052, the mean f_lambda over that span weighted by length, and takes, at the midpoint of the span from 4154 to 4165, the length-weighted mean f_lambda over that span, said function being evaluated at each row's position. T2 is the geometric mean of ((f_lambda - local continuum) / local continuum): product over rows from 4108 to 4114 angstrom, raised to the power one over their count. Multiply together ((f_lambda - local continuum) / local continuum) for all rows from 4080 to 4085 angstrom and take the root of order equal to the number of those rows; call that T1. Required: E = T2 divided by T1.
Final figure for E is 1.02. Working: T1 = 0.062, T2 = 0.0635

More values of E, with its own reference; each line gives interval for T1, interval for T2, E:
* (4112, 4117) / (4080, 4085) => 0.78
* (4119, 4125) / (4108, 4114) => 3.16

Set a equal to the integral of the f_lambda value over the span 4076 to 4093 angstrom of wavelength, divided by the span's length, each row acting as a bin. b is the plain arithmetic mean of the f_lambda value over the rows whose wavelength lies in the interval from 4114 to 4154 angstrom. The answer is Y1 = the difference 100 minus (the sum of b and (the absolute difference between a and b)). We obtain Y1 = -210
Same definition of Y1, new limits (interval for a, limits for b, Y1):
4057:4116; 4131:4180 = -188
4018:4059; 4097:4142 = -196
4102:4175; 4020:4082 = -186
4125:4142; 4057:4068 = -192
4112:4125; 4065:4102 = -200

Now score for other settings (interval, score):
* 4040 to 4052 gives 21.1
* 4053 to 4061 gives 43.8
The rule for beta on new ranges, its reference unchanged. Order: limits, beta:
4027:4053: -0.10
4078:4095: 0.03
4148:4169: -0.16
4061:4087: -0.10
